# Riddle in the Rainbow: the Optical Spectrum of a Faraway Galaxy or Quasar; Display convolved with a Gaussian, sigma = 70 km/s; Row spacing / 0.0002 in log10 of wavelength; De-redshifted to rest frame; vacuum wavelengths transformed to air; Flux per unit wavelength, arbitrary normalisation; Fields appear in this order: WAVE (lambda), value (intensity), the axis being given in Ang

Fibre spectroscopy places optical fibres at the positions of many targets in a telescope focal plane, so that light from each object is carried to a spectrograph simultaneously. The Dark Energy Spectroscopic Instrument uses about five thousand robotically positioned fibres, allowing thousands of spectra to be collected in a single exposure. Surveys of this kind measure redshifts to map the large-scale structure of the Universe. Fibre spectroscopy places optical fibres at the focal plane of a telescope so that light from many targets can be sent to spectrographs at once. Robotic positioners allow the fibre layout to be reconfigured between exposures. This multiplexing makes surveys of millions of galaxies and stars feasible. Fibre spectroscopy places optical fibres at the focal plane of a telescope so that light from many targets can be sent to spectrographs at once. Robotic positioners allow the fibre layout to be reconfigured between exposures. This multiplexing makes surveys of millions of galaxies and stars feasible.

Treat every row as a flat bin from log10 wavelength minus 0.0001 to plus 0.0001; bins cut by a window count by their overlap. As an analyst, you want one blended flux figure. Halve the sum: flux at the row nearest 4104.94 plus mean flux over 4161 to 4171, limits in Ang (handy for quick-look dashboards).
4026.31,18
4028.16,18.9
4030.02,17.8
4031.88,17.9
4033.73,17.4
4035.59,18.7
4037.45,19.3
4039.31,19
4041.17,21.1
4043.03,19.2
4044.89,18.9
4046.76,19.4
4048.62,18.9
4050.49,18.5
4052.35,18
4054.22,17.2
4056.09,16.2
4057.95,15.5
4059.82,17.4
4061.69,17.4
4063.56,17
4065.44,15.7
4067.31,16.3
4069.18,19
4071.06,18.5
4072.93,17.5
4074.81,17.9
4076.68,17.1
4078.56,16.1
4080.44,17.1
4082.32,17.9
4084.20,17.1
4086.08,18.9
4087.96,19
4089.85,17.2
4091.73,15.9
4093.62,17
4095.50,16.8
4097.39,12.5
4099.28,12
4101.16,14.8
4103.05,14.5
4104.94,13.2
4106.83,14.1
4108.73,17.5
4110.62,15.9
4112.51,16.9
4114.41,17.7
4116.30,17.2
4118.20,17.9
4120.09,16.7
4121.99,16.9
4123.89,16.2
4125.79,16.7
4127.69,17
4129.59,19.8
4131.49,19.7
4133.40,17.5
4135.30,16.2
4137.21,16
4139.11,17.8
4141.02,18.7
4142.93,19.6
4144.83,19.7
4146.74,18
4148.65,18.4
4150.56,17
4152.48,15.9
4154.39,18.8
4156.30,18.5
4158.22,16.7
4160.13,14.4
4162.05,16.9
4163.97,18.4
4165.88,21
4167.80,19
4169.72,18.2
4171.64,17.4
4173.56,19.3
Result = 15.9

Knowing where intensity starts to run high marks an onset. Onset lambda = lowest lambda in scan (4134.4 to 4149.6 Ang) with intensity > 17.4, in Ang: 4139.11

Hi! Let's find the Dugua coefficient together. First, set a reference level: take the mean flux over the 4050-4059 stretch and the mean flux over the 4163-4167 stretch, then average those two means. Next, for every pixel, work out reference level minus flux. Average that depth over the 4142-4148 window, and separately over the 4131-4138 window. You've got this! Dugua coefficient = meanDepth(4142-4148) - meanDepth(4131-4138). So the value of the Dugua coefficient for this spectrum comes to -1.8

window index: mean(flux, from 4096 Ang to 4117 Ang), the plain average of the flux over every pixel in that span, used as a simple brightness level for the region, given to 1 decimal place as 15.1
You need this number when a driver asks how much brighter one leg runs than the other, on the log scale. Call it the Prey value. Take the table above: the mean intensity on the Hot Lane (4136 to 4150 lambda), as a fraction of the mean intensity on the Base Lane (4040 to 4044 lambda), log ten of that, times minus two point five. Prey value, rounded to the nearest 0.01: 0.10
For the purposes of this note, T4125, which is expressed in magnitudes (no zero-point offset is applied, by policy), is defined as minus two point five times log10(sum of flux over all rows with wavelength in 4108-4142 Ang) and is -6.24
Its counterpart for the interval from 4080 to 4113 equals -6.15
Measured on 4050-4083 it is -6.23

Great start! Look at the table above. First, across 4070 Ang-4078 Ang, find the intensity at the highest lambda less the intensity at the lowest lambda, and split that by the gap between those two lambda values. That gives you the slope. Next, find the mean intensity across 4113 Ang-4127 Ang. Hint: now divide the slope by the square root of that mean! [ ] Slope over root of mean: -0.06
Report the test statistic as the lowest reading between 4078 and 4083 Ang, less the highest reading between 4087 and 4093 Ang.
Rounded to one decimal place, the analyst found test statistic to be -2.9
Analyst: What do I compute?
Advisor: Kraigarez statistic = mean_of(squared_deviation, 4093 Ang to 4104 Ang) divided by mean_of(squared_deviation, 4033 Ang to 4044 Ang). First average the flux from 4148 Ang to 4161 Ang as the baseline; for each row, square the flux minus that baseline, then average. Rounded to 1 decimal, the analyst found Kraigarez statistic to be 1.9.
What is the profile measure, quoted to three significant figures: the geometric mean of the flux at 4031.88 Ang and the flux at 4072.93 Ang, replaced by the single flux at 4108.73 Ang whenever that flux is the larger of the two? 17.7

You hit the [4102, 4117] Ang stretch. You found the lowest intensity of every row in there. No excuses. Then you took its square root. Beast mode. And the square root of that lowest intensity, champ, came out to 3.6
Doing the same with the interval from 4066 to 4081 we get 4.0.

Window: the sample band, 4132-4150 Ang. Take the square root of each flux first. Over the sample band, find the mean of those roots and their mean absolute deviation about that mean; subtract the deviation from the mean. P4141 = 4.12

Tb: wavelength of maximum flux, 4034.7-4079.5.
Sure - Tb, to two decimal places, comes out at 4041.17 Ang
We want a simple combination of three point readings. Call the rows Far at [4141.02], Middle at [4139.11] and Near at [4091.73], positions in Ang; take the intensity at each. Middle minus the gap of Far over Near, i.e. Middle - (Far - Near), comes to 15.0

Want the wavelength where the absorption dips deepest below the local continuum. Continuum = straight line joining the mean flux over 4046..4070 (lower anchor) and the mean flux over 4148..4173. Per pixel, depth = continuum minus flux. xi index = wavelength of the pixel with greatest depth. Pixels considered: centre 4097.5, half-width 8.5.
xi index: 4099.28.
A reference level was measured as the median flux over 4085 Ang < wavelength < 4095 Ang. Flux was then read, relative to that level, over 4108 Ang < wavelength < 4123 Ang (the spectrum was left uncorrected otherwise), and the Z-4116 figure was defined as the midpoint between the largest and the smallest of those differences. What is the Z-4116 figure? -0.3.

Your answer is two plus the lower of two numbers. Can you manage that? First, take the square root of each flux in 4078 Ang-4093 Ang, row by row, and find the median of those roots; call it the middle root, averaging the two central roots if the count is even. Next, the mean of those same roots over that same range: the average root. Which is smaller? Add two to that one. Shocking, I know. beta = 6.14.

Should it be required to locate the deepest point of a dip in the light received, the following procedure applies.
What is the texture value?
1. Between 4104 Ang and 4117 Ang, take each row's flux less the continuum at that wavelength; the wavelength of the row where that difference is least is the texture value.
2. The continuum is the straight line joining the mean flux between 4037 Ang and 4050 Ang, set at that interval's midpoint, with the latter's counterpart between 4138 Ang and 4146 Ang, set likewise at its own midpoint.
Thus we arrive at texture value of 4104.94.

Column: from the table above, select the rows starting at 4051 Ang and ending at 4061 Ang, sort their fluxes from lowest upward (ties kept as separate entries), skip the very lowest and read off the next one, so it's 16.2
